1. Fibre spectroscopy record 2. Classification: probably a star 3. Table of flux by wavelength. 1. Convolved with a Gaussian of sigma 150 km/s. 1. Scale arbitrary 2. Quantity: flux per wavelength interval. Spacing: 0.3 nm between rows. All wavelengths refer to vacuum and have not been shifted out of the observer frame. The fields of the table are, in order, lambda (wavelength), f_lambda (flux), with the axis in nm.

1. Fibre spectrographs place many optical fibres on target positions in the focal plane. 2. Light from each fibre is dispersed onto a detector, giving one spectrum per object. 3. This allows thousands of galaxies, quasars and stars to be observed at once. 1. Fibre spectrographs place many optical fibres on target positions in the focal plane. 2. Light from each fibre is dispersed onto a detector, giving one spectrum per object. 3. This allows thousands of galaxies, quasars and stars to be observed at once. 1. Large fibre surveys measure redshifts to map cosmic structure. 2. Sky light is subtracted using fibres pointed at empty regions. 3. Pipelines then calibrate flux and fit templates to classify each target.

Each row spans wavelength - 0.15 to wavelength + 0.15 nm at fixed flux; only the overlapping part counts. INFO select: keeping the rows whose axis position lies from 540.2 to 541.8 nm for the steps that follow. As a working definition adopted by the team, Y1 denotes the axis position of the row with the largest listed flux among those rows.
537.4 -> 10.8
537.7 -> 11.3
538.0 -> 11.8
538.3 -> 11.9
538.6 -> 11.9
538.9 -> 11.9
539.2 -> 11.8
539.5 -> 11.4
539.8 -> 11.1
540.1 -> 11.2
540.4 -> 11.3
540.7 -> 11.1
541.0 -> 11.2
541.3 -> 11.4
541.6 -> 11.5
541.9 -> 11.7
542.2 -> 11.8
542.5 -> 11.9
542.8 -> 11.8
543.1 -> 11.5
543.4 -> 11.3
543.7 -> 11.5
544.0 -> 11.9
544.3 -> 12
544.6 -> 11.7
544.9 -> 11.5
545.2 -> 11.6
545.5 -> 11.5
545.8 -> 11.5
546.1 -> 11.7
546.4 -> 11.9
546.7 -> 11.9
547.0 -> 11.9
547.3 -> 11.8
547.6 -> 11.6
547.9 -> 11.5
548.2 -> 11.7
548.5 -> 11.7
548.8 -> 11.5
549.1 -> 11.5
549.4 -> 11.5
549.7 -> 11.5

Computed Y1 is 541.6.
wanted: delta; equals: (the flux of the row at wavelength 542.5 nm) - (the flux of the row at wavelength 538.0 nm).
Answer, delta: 0.10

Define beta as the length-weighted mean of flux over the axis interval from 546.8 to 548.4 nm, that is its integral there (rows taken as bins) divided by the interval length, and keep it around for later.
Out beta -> 11.7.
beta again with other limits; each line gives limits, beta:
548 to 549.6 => 11.6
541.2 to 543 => 11.7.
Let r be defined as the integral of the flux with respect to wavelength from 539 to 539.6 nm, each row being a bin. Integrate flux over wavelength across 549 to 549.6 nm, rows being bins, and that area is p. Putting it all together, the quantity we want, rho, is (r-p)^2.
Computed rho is 0.01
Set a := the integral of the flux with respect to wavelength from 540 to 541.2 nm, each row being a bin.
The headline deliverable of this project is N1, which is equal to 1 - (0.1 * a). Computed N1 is -0.345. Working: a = 13.45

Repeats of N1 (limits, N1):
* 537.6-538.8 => -0.410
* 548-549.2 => -0.392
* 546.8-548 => -0.406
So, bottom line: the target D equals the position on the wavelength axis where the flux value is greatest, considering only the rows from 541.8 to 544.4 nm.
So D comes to 544.3 nm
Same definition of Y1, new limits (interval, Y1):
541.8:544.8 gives 544.3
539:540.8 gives 539.2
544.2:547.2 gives 544.3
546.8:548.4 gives 547.0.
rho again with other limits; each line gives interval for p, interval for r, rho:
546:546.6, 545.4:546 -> 0.03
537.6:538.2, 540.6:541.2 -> 0.07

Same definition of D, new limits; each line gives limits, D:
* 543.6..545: 544.3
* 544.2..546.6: 544.3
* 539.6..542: 541.9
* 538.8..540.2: 538.9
